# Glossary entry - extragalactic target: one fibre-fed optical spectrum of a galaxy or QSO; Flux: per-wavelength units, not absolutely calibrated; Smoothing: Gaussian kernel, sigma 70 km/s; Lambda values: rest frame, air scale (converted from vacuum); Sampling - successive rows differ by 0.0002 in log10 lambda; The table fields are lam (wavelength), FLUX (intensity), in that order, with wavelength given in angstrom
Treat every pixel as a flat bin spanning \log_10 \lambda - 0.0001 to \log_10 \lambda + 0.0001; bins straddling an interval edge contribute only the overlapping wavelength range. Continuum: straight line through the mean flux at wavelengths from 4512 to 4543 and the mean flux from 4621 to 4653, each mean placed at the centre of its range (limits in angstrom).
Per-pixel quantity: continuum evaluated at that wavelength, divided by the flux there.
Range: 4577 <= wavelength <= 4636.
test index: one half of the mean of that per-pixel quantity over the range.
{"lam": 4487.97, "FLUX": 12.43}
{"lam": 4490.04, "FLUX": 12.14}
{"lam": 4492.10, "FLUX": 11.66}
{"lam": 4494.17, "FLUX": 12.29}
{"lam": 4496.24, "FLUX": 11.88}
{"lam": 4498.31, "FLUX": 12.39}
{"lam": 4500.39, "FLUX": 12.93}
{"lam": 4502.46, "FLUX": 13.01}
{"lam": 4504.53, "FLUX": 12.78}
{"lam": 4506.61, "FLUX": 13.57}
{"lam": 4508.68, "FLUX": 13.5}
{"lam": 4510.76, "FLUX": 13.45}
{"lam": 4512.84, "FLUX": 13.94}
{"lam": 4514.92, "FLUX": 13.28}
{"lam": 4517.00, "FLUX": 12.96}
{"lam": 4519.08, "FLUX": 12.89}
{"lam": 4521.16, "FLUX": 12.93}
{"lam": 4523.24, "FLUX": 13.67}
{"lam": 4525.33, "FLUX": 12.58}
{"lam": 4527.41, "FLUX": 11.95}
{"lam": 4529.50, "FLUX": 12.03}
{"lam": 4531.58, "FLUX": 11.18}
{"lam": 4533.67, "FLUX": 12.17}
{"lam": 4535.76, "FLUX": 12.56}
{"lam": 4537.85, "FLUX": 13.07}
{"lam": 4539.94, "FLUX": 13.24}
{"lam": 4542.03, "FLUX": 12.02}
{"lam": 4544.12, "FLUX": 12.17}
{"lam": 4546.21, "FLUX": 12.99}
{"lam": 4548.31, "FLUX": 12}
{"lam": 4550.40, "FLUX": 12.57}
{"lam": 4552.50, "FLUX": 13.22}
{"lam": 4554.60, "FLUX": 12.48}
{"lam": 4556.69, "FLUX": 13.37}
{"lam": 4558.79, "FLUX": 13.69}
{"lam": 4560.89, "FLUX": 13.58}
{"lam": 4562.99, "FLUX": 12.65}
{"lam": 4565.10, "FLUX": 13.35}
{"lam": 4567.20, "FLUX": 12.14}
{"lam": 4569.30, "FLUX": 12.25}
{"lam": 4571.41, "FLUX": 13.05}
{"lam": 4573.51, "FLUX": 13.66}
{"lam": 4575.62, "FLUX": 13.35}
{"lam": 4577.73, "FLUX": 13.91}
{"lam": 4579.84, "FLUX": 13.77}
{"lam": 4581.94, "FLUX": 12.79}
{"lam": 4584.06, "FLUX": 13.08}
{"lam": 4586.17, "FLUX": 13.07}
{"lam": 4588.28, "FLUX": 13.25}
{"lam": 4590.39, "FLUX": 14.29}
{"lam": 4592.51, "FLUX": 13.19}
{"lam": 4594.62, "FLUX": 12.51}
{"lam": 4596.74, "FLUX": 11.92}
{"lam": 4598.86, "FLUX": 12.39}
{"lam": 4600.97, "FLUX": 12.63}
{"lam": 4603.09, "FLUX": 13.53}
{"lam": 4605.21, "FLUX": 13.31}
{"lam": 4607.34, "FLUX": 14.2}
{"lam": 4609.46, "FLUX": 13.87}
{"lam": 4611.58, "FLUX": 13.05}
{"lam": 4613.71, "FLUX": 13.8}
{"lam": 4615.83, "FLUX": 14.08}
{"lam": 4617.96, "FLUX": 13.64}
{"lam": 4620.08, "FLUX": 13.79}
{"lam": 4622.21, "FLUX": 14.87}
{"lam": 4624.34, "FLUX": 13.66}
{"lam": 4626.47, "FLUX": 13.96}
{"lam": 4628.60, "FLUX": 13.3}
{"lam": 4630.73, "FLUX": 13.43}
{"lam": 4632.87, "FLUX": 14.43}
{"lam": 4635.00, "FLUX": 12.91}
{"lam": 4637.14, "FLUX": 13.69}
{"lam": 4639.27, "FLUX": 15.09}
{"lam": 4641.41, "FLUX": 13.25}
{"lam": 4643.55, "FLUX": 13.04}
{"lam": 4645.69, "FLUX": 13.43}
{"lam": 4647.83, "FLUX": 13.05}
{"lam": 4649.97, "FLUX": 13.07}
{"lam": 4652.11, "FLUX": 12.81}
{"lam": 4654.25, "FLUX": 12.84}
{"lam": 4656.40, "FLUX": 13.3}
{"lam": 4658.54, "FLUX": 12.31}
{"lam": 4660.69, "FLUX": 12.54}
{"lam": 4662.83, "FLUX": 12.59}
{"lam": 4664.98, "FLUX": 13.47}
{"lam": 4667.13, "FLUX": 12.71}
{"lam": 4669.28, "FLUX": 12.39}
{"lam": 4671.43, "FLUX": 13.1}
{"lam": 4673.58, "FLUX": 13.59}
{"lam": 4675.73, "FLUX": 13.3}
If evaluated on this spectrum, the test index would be 0.497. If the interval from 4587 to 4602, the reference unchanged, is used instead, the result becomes 0.516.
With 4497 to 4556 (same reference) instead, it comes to 0.498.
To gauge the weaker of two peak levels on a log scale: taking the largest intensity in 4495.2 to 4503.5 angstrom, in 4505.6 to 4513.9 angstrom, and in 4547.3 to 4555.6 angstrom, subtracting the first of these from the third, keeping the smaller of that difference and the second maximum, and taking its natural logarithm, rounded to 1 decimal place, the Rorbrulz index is -1.6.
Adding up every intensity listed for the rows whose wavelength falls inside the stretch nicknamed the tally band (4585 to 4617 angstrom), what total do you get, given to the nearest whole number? 199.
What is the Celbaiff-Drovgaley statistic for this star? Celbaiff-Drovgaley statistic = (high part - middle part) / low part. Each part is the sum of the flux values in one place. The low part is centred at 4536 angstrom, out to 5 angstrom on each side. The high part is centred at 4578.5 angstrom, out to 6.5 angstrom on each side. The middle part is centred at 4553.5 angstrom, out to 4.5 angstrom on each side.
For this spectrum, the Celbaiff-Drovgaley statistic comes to 0.5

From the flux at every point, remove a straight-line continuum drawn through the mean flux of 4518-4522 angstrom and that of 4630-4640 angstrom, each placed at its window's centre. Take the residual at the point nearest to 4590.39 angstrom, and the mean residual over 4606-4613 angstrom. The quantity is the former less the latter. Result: 0.75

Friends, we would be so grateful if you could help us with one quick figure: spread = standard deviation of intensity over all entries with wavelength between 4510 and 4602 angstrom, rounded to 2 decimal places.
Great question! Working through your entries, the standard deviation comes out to 0.66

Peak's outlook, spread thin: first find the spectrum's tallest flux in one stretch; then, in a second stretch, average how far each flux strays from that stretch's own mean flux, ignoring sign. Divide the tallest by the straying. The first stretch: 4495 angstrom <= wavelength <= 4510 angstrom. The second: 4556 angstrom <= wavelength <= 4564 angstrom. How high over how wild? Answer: 40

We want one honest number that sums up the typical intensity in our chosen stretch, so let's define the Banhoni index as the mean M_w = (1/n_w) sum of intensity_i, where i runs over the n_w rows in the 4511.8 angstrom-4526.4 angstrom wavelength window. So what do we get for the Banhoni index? 13.2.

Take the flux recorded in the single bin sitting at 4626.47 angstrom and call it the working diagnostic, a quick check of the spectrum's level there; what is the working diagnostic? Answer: 13.96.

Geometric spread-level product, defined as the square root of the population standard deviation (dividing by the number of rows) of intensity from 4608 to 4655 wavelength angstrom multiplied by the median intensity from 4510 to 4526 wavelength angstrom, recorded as 2.83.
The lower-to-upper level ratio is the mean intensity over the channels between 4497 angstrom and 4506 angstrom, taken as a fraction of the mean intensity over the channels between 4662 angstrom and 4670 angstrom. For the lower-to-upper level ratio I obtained 1.00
